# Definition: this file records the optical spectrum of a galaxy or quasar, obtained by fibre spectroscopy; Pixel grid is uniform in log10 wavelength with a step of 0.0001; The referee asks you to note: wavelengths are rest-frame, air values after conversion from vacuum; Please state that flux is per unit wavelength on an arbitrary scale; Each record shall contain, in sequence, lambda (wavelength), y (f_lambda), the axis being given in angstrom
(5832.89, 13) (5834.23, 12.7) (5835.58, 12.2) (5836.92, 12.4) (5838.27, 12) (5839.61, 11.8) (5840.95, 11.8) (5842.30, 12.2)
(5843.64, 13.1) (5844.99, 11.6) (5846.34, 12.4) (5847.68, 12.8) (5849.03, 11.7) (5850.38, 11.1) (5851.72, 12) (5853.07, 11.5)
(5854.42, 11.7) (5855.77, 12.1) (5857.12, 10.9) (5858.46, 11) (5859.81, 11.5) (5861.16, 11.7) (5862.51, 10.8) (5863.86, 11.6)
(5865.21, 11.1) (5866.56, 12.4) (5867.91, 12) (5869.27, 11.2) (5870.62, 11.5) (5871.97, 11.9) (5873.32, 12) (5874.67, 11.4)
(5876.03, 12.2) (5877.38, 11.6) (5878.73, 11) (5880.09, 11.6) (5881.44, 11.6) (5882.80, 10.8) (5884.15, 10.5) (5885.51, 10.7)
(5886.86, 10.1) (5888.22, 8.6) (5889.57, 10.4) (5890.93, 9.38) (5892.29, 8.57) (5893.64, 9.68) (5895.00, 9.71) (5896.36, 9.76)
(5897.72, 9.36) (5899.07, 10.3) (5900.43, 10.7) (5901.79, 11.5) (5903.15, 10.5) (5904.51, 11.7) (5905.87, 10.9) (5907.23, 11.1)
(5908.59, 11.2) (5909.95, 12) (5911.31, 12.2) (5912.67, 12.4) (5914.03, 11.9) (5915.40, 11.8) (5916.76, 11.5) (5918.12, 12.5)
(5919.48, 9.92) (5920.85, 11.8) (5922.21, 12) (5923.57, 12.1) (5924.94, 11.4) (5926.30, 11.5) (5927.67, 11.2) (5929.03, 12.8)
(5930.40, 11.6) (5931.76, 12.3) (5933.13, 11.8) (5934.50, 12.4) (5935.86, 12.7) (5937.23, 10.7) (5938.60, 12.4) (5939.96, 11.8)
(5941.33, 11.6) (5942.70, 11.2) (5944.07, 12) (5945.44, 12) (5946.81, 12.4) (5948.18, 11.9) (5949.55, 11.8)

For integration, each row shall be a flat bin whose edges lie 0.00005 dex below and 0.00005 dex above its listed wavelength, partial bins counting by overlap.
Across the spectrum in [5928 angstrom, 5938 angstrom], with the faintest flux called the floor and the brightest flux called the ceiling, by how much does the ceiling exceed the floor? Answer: 2.1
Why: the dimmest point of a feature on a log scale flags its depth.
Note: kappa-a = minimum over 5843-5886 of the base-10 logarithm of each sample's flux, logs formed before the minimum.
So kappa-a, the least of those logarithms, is 1.02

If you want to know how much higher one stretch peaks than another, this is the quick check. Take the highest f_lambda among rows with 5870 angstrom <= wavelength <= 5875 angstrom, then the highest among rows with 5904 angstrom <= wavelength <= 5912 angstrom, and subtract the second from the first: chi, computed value -0.20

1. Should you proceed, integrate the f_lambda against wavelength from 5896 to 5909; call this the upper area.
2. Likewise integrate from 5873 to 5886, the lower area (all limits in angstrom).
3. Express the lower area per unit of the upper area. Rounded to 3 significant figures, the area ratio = 1.06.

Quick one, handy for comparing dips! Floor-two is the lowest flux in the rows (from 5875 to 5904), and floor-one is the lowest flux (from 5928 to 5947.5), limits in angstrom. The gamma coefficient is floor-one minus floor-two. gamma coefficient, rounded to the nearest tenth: 2.1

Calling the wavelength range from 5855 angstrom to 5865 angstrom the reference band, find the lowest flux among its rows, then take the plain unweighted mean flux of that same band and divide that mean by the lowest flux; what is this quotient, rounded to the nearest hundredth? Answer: 1.05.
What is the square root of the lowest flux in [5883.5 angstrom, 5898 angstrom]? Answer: 2.93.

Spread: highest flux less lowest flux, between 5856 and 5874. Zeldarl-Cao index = 1.6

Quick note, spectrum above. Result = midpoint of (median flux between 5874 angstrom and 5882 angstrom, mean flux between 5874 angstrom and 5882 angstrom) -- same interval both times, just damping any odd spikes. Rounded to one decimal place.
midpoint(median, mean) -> 11.6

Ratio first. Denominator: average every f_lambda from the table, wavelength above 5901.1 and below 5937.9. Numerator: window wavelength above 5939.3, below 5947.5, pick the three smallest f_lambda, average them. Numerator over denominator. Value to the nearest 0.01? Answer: 0.99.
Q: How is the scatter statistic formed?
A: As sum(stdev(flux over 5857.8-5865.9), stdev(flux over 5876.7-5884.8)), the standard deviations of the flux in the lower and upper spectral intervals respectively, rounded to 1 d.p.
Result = 0.8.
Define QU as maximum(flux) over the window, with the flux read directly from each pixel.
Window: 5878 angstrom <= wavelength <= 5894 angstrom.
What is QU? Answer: 11.6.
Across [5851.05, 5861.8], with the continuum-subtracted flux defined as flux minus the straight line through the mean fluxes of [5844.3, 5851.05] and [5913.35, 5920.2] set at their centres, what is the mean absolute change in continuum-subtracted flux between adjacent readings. 0.45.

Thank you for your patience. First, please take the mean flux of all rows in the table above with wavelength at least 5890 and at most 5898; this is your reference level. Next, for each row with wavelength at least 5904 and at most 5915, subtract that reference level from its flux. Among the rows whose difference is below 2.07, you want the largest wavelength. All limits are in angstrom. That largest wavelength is 5908.59 angstrom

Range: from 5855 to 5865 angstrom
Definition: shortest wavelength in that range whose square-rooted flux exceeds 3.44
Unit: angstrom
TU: 5855.77 angstrom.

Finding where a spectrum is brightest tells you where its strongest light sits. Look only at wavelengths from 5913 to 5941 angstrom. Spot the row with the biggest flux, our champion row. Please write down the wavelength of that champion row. 5929.03 angstrom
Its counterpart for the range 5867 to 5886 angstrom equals 5876.03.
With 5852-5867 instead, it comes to 5866.56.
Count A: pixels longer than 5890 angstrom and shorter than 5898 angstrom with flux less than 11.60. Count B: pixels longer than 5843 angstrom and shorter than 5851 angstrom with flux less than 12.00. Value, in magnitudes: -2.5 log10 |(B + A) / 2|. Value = -1.63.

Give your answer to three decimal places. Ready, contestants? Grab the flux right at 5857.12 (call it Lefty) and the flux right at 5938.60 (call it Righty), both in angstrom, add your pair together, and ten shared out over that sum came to 0.429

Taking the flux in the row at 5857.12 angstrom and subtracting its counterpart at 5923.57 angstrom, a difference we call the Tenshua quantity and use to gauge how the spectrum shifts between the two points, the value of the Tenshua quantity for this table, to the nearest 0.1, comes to -1.2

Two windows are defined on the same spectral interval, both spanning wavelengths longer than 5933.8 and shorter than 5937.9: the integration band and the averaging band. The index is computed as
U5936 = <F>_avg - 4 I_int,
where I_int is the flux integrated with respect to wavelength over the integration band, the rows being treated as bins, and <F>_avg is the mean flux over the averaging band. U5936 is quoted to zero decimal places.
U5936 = -184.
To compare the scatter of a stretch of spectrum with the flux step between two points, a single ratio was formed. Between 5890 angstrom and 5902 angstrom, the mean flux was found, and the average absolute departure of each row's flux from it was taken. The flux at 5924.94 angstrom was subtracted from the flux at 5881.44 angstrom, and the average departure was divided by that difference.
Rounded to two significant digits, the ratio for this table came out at 3.2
